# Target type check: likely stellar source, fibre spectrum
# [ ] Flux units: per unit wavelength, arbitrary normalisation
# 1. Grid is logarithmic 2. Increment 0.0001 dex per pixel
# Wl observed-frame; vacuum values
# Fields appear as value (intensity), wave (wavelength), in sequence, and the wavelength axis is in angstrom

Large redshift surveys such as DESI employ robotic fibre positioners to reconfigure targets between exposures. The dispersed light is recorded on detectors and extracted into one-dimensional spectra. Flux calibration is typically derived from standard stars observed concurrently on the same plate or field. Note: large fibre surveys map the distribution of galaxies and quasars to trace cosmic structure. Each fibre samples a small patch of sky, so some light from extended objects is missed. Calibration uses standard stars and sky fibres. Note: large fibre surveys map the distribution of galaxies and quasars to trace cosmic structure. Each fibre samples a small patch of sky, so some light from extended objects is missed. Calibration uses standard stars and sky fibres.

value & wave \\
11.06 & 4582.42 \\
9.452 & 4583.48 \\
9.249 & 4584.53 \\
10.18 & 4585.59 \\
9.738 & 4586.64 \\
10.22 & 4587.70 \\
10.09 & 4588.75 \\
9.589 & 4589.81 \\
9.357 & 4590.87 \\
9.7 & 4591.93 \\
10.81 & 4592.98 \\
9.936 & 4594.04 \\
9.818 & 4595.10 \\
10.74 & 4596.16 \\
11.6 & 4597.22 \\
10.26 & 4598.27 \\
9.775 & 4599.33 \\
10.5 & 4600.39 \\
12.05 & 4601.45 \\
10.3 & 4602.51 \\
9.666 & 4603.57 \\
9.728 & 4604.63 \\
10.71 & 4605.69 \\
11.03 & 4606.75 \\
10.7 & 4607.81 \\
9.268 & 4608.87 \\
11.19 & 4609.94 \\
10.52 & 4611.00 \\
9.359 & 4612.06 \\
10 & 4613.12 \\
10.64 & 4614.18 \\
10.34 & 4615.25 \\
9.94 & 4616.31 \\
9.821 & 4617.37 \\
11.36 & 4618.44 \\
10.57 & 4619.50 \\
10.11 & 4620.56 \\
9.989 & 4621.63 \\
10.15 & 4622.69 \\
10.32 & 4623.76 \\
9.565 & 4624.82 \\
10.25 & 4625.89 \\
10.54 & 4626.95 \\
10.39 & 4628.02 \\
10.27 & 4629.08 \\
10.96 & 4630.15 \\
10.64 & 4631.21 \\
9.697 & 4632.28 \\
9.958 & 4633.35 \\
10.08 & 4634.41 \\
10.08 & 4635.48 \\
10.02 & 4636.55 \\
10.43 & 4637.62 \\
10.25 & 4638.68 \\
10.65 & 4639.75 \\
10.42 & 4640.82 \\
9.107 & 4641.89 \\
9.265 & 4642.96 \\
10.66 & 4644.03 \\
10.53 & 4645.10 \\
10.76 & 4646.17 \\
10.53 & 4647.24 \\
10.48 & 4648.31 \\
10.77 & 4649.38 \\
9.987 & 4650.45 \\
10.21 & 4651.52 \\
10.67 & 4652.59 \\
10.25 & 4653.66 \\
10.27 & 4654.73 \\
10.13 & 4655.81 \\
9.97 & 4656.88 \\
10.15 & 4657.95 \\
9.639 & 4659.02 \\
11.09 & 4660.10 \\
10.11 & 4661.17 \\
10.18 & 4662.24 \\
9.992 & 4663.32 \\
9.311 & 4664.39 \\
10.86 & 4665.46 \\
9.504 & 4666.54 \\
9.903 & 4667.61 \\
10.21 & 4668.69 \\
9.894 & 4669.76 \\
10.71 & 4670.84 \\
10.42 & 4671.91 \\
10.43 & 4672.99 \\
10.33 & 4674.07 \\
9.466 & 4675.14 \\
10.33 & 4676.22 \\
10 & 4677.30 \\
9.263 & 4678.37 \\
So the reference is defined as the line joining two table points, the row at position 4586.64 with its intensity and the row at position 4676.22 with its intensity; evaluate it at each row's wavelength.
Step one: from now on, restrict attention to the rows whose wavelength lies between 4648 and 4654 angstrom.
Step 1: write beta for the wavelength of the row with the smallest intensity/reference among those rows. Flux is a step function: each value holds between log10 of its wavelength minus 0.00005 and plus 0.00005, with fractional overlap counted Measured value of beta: 4650.45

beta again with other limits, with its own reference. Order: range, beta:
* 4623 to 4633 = 4624.82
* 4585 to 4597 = 4590.87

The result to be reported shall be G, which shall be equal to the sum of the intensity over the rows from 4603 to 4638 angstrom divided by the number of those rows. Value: 10.25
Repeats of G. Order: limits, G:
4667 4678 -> 10.17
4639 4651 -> 10.29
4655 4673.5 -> 10.15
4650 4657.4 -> 10.21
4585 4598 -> 10.15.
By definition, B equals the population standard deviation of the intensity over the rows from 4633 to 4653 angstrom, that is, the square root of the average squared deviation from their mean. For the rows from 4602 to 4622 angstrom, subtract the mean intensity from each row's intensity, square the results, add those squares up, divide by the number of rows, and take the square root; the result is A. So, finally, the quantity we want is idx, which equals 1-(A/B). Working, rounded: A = 0.57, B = 0.45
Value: -0.3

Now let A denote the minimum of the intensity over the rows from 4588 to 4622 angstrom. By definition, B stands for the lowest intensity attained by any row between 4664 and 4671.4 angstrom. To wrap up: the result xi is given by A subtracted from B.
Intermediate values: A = 9.268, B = 9.311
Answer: 0.0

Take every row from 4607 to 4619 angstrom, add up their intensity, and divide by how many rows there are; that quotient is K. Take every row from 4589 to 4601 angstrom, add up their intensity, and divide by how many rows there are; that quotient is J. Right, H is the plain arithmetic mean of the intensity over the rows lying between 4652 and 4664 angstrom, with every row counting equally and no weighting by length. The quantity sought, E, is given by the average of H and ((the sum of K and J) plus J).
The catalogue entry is 20.4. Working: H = 10.2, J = 10.2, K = 10.3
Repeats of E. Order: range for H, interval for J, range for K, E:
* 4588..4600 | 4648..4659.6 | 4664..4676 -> 20.4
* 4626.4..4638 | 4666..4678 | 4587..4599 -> 20.3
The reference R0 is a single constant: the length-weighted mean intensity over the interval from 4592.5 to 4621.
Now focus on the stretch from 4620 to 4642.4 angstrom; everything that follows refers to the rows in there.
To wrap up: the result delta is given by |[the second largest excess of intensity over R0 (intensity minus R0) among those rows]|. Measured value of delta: 0.3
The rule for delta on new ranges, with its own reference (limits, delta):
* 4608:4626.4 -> 0.8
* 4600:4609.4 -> 0.6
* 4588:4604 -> 1.2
